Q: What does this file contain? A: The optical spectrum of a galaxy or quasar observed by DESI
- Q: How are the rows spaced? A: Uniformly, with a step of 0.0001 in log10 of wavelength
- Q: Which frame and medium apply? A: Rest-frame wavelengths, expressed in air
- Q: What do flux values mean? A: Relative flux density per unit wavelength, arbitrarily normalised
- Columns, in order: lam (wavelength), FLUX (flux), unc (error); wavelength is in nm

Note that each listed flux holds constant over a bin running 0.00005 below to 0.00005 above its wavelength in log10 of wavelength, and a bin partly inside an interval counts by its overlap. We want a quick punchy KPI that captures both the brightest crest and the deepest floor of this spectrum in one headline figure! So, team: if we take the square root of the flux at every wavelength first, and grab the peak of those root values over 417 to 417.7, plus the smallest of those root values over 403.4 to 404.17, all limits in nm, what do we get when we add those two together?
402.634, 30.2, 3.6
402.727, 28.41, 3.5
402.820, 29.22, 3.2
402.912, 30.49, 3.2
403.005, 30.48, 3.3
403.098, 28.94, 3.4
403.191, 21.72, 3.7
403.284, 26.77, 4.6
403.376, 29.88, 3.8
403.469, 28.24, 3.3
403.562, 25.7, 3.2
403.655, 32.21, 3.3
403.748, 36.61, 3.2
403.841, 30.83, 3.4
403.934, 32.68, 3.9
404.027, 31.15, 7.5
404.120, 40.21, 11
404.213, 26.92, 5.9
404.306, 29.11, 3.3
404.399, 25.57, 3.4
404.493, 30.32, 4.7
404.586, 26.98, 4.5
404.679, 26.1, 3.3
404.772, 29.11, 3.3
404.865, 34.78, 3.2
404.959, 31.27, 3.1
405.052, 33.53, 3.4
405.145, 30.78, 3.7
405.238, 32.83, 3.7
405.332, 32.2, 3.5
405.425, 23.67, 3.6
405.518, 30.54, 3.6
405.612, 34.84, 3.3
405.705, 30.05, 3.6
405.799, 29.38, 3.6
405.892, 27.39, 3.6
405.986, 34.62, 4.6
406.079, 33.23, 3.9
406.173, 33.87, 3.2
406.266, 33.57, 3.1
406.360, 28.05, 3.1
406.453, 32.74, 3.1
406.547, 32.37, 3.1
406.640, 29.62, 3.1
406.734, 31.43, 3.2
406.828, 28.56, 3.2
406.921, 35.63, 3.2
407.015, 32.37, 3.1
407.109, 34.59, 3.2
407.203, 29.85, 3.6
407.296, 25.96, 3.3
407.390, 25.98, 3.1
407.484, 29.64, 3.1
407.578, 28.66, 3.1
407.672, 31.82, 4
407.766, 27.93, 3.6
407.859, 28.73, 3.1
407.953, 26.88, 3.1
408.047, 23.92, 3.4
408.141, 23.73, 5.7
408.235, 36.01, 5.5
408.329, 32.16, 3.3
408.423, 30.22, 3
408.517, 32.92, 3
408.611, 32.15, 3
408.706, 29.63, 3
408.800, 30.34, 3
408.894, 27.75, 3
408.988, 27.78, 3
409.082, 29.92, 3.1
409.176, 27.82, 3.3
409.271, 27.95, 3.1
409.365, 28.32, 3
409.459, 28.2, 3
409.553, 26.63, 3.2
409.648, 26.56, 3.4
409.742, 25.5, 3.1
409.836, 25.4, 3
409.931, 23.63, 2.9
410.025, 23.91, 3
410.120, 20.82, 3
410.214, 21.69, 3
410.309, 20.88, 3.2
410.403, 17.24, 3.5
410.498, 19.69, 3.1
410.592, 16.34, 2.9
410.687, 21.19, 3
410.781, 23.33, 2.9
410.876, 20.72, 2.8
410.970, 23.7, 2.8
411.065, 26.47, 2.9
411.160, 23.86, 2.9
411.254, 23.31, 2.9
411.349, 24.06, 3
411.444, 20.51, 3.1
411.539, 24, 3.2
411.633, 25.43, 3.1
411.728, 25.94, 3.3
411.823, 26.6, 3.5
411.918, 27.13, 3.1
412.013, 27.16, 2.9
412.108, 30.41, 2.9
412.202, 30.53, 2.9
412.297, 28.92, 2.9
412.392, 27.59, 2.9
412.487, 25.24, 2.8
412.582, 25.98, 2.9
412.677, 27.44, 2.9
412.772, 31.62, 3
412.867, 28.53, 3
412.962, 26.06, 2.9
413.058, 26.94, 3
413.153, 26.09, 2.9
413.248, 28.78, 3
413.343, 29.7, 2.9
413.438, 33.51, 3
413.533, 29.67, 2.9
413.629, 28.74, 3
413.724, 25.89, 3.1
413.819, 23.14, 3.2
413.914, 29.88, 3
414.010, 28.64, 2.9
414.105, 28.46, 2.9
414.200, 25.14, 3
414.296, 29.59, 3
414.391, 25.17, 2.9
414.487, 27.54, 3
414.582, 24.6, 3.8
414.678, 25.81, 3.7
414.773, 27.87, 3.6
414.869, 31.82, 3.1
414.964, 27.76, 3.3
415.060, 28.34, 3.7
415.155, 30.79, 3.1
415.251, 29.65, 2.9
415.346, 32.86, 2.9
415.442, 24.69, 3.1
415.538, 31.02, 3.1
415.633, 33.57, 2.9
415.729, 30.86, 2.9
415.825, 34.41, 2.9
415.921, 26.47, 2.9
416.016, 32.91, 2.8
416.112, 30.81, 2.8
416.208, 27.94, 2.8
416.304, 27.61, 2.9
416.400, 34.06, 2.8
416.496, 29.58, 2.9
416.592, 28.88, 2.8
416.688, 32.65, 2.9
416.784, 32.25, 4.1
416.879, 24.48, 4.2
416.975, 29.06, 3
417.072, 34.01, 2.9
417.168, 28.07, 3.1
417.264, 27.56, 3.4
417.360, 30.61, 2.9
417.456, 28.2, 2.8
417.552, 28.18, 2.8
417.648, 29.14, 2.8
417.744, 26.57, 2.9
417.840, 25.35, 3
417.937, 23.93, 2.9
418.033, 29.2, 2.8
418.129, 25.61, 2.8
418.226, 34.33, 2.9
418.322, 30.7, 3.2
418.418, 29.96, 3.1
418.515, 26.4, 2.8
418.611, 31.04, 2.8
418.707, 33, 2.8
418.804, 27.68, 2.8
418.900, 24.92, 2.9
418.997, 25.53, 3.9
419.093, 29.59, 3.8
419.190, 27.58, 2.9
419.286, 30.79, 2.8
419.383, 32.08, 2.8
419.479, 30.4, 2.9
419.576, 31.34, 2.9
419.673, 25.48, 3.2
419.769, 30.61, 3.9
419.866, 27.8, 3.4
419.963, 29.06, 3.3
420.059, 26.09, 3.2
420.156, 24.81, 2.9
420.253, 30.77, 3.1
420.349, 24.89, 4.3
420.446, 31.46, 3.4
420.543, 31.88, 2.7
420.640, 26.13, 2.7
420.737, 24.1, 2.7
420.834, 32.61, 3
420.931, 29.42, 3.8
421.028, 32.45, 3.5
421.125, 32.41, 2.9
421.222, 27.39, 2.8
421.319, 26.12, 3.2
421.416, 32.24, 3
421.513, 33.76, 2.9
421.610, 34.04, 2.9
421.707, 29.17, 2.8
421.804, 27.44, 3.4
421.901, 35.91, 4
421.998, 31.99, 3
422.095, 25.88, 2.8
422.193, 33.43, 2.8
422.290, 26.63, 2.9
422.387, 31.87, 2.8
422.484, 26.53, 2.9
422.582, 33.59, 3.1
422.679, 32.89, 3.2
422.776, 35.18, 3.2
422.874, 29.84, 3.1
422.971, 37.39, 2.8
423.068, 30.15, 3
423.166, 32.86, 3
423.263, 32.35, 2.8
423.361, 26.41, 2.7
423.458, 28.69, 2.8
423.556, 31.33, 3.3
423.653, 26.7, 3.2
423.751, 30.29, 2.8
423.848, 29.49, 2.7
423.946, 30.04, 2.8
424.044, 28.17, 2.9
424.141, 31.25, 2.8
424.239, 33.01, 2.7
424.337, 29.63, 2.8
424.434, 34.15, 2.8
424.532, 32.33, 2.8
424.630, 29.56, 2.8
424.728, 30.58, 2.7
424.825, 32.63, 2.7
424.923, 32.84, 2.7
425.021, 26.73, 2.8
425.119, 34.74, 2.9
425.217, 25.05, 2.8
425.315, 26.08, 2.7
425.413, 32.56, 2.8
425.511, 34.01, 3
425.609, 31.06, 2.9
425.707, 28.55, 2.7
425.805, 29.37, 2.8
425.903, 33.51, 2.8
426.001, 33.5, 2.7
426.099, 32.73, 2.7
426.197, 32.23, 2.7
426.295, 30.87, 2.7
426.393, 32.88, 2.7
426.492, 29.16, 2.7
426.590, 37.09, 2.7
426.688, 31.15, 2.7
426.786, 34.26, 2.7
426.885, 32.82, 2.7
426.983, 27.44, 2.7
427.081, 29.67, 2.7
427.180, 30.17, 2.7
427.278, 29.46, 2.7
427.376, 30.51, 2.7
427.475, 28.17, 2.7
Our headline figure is 10.90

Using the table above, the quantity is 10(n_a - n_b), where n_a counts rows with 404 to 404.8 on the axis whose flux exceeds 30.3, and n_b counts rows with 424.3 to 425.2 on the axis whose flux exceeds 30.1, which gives -30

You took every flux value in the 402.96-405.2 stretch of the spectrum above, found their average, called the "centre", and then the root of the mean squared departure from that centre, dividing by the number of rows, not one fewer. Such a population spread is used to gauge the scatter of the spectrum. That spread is 3.85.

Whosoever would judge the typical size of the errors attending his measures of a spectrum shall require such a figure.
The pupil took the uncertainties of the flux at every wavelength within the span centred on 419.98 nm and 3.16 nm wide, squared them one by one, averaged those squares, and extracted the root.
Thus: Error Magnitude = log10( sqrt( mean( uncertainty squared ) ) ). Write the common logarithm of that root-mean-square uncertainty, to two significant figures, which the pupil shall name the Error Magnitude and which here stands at 0.50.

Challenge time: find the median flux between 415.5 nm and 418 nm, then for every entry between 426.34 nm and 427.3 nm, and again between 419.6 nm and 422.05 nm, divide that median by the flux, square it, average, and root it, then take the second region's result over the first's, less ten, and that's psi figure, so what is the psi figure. -8.93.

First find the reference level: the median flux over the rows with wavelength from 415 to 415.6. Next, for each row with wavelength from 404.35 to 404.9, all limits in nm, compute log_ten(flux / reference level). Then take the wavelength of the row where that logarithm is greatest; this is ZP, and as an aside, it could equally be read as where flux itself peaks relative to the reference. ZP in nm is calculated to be 404.865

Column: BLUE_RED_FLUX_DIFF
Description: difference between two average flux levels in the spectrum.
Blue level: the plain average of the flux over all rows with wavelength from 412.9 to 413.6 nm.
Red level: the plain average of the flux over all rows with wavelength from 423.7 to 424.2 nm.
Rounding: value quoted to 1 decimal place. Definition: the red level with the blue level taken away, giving 1.2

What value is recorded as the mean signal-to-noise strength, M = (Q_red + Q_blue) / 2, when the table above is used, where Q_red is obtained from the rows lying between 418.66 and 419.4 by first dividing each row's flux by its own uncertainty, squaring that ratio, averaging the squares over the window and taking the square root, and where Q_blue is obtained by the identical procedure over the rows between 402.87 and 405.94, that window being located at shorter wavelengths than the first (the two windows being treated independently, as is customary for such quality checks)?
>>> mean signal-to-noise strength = 9.0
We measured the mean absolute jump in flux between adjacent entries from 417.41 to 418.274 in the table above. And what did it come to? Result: 3.0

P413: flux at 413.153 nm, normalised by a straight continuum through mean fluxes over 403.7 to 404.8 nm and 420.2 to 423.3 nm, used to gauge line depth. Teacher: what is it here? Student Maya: 0.85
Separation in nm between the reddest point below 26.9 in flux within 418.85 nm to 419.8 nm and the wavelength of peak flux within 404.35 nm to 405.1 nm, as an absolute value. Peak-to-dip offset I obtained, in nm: 14.81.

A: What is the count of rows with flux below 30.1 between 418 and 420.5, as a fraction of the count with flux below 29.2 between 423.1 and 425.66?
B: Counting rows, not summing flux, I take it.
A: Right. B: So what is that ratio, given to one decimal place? 2.1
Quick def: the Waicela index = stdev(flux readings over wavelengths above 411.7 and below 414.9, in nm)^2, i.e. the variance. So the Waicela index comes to 5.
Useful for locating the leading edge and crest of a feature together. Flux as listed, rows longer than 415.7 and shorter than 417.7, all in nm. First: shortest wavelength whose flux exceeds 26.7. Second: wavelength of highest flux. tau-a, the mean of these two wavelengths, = 415.78 nm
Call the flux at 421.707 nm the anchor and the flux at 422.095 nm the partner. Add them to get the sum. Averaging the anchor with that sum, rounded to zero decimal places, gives 42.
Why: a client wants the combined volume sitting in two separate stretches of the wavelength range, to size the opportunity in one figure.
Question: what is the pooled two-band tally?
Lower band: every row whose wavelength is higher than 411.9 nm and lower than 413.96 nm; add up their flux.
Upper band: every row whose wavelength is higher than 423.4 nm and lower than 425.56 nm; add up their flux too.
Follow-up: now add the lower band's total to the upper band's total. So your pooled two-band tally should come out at 1289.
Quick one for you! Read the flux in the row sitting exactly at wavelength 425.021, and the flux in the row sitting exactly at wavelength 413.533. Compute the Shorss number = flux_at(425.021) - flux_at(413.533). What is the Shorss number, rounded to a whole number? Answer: -3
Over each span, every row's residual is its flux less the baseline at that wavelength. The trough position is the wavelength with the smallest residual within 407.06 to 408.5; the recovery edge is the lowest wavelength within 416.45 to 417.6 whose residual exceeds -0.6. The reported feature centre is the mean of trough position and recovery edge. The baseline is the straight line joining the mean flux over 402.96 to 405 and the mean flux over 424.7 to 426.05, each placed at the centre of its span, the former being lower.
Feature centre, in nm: 412.41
